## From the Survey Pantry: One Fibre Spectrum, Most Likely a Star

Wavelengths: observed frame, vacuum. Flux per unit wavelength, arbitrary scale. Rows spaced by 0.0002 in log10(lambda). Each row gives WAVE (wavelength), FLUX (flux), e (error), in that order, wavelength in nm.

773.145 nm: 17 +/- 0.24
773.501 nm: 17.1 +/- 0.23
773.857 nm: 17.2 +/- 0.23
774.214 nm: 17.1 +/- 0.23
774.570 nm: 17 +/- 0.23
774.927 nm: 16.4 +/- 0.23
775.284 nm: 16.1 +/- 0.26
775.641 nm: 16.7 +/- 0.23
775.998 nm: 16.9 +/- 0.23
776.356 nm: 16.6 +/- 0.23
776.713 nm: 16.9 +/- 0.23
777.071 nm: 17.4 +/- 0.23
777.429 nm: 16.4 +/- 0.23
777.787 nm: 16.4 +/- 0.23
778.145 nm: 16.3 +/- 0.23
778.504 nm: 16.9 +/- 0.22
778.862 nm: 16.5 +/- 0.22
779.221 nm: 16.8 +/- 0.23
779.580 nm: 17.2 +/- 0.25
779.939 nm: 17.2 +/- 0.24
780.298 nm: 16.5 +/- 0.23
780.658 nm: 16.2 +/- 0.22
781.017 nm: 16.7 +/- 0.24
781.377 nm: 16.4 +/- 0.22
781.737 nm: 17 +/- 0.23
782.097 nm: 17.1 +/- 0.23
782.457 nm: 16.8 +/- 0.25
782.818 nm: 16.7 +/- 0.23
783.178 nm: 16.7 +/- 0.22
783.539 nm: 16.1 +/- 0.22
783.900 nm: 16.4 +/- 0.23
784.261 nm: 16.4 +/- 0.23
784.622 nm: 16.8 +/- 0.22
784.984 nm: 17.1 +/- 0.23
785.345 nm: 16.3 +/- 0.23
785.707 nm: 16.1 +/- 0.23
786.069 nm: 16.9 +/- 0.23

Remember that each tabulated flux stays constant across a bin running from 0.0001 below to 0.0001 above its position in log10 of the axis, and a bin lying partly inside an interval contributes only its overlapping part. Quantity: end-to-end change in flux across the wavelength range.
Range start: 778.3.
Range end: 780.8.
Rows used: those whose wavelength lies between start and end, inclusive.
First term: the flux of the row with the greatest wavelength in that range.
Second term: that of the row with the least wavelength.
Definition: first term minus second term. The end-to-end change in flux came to -0.7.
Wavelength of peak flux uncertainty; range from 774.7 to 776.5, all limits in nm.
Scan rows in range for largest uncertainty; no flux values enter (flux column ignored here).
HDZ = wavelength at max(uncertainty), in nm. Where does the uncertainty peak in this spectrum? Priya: 775.284 nm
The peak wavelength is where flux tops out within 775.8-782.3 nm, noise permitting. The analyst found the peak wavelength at 777.071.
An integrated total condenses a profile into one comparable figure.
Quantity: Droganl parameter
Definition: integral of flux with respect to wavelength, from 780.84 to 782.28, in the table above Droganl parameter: 24.2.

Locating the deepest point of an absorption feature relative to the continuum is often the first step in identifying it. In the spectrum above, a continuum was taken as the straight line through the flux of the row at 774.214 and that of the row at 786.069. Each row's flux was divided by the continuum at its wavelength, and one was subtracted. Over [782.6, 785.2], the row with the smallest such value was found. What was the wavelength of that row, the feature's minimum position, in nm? 783.539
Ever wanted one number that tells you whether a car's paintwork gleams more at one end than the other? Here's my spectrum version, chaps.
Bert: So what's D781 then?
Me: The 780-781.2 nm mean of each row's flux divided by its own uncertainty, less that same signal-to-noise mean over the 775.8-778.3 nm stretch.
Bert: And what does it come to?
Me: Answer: -1.0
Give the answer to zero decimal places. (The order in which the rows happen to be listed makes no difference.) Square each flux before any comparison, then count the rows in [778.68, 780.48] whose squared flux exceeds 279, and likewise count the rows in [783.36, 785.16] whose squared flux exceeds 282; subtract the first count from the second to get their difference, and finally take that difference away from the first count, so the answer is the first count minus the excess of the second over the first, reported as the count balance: 4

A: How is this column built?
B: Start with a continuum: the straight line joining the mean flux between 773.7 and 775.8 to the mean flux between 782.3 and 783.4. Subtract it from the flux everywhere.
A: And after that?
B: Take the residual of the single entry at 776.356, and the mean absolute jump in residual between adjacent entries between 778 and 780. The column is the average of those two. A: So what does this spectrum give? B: 0.10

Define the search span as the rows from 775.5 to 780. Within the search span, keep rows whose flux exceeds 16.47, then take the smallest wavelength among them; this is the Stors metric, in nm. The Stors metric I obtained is 775.641 nm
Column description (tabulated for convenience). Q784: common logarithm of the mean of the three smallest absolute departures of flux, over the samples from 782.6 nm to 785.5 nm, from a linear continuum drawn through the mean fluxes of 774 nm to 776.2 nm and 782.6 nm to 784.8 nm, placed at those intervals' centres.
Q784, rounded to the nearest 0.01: -0.89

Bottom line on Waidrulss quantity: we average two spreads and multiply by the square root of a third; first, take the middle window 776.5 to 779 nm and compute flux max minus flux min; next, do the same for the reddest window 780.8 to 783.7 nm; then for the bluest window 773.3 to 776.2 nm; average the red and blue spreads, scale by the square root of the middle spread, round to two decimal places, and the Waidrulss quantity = 1.10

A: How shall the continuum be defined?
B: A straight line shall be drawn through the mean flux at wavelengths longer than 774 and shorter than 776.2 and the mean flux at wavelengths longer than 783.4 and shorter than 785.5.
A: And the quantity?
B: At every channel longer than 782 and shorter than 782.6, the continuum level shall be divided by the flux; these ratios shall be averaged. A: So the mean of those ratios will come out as 0.98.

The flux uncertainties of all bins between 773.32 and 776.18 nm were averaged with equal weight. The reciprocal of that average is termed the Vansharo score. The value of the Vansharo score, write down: 4.28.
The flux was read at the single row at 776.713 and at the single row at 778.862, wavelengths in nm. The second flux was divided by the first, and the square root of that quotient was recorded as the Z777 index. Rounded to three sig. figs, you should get 0.988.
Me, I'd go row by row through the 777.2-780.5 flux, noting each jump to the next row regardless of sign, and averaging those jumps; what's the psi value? 0.31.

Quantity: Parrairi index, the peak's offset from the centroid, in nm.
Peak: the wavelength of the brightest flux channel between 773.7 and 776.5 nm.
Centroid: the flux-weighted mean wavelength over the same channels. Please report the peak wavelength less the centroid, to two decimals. -1.24 nm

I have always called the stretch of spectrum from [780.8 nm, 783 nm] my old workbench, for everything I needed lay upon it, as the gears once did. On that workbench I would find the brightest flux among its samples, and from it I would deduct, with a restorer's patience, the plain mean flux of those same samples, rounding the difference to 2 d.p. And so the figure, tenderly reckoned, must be 0.32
